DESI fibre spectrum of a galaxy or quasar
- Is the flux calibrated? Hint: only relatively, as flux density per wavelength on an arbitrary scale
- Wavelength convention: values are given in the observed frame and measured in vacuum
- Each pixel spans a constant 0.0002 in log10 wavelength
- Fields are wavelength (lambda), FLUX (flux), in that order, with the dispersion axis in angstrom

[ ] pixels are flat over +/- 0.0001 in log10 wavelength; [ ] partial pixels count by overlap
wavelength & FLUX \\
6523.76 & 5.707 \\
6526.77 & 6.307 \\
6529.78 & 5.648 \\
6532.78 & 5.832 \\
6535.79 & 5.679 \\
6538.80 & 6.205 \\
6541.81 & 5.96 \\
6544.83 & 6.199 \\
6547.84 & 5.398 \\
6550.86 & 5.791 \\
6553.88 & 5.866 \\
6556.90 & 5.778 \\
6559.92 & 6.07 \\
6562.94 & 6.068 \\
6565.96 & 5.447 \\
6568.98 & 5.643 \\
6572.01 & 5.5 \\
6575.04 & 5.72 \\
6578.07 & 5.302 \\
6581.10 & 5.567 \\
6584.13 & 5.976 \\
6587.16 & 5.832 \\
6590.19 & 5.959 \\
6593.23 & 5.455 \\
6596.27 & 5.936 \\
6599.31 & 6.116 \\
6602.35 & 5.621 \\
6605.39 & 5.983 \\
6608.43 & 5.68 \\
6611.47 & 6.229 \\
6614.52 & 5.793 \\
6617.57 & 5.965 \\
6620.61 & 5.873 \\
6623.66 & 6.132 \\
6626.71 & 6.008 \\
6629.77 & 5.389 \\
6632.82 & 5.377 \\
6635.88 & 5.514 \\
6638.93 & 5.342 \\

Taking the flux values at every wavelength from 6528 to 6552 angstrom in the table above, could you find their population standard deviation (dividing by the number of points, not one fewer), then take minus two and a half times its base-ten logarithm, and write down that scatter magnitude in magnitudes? 1.47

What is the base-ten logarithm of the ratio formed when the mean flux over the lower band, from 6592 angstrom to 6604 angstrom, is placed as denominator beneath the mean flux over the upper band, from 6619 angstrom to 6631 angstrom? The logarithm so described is 0.005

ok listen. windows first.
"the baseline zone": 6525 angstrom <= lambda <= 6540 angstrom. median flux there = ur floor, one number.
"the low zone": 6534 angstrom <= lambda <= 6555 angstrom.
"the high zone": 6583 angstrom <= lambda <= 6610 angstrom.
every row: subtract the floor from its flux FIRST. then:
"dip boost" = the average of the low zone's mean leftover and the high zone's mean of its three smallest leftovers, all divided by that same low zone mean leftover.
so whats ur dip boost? -2.7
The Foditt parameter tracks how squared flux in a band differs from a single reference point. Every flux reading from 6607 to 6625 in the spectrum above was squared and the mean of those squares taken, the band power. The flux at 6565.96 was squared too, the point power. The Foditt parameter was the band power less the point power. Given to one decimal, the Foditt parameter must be 5.7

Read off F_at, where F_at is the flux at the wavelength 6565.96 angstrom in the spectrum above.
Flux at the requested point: 5.447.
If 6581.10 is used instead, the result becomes 5.567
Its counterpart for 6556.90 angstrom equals 5.778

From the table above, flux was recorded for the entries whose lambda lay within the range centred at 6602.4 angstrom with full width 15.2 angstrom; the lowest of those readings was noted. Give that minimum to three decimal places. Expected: 5.621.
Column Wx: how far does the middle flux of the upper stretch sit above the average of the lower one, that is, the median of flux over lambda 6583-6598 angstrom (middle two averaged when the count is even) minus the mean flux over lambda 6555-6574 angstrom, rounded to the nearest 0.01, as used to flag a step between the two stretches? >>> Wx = 0.18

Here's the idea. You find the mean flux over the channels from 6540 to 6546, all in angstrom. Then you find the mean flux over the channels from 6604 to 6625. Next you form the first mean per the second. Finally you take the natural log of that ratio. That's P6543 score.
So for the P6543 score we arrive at 0.021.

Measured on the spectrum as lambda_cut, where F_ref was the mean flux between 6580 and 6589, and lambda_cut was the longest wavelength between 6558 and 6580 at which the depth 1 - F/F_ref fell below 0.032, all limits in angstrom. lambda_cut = 6575.04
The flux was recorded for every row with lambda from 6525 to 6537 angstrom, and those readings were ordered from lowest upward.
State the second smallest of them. 5.679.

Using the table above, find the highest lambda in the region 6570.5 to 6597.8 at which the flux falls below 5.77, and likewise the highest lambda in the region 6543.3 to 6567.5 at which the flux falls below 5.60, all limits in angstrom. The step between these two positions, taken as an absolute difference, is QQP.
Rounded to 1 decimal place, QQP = 27.3 angstrom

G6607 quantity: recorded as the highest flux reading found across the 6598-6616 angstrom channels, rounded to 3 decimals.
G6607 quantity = 6.229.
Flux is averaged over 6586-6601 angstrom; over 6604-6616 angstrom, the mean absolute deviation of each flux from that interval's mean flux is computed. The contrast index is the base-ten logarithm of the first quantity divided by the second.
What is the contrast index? 1.50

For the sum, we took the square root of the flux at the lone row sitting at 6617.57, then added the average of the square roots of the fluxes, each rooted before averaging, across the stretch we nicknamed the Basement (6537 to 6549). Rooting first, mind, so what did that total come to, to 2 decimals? 4.88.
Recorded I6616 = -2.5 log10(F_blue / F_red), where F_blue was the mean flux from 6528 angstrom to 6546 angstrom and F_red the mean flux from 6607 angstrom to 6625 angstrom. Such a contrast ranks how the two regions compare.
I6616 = 0.005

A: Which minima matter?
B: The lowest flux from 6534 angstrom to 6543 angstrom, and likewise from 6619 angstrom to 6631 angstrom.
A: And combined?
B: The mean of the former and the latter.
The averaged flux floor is 5.53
